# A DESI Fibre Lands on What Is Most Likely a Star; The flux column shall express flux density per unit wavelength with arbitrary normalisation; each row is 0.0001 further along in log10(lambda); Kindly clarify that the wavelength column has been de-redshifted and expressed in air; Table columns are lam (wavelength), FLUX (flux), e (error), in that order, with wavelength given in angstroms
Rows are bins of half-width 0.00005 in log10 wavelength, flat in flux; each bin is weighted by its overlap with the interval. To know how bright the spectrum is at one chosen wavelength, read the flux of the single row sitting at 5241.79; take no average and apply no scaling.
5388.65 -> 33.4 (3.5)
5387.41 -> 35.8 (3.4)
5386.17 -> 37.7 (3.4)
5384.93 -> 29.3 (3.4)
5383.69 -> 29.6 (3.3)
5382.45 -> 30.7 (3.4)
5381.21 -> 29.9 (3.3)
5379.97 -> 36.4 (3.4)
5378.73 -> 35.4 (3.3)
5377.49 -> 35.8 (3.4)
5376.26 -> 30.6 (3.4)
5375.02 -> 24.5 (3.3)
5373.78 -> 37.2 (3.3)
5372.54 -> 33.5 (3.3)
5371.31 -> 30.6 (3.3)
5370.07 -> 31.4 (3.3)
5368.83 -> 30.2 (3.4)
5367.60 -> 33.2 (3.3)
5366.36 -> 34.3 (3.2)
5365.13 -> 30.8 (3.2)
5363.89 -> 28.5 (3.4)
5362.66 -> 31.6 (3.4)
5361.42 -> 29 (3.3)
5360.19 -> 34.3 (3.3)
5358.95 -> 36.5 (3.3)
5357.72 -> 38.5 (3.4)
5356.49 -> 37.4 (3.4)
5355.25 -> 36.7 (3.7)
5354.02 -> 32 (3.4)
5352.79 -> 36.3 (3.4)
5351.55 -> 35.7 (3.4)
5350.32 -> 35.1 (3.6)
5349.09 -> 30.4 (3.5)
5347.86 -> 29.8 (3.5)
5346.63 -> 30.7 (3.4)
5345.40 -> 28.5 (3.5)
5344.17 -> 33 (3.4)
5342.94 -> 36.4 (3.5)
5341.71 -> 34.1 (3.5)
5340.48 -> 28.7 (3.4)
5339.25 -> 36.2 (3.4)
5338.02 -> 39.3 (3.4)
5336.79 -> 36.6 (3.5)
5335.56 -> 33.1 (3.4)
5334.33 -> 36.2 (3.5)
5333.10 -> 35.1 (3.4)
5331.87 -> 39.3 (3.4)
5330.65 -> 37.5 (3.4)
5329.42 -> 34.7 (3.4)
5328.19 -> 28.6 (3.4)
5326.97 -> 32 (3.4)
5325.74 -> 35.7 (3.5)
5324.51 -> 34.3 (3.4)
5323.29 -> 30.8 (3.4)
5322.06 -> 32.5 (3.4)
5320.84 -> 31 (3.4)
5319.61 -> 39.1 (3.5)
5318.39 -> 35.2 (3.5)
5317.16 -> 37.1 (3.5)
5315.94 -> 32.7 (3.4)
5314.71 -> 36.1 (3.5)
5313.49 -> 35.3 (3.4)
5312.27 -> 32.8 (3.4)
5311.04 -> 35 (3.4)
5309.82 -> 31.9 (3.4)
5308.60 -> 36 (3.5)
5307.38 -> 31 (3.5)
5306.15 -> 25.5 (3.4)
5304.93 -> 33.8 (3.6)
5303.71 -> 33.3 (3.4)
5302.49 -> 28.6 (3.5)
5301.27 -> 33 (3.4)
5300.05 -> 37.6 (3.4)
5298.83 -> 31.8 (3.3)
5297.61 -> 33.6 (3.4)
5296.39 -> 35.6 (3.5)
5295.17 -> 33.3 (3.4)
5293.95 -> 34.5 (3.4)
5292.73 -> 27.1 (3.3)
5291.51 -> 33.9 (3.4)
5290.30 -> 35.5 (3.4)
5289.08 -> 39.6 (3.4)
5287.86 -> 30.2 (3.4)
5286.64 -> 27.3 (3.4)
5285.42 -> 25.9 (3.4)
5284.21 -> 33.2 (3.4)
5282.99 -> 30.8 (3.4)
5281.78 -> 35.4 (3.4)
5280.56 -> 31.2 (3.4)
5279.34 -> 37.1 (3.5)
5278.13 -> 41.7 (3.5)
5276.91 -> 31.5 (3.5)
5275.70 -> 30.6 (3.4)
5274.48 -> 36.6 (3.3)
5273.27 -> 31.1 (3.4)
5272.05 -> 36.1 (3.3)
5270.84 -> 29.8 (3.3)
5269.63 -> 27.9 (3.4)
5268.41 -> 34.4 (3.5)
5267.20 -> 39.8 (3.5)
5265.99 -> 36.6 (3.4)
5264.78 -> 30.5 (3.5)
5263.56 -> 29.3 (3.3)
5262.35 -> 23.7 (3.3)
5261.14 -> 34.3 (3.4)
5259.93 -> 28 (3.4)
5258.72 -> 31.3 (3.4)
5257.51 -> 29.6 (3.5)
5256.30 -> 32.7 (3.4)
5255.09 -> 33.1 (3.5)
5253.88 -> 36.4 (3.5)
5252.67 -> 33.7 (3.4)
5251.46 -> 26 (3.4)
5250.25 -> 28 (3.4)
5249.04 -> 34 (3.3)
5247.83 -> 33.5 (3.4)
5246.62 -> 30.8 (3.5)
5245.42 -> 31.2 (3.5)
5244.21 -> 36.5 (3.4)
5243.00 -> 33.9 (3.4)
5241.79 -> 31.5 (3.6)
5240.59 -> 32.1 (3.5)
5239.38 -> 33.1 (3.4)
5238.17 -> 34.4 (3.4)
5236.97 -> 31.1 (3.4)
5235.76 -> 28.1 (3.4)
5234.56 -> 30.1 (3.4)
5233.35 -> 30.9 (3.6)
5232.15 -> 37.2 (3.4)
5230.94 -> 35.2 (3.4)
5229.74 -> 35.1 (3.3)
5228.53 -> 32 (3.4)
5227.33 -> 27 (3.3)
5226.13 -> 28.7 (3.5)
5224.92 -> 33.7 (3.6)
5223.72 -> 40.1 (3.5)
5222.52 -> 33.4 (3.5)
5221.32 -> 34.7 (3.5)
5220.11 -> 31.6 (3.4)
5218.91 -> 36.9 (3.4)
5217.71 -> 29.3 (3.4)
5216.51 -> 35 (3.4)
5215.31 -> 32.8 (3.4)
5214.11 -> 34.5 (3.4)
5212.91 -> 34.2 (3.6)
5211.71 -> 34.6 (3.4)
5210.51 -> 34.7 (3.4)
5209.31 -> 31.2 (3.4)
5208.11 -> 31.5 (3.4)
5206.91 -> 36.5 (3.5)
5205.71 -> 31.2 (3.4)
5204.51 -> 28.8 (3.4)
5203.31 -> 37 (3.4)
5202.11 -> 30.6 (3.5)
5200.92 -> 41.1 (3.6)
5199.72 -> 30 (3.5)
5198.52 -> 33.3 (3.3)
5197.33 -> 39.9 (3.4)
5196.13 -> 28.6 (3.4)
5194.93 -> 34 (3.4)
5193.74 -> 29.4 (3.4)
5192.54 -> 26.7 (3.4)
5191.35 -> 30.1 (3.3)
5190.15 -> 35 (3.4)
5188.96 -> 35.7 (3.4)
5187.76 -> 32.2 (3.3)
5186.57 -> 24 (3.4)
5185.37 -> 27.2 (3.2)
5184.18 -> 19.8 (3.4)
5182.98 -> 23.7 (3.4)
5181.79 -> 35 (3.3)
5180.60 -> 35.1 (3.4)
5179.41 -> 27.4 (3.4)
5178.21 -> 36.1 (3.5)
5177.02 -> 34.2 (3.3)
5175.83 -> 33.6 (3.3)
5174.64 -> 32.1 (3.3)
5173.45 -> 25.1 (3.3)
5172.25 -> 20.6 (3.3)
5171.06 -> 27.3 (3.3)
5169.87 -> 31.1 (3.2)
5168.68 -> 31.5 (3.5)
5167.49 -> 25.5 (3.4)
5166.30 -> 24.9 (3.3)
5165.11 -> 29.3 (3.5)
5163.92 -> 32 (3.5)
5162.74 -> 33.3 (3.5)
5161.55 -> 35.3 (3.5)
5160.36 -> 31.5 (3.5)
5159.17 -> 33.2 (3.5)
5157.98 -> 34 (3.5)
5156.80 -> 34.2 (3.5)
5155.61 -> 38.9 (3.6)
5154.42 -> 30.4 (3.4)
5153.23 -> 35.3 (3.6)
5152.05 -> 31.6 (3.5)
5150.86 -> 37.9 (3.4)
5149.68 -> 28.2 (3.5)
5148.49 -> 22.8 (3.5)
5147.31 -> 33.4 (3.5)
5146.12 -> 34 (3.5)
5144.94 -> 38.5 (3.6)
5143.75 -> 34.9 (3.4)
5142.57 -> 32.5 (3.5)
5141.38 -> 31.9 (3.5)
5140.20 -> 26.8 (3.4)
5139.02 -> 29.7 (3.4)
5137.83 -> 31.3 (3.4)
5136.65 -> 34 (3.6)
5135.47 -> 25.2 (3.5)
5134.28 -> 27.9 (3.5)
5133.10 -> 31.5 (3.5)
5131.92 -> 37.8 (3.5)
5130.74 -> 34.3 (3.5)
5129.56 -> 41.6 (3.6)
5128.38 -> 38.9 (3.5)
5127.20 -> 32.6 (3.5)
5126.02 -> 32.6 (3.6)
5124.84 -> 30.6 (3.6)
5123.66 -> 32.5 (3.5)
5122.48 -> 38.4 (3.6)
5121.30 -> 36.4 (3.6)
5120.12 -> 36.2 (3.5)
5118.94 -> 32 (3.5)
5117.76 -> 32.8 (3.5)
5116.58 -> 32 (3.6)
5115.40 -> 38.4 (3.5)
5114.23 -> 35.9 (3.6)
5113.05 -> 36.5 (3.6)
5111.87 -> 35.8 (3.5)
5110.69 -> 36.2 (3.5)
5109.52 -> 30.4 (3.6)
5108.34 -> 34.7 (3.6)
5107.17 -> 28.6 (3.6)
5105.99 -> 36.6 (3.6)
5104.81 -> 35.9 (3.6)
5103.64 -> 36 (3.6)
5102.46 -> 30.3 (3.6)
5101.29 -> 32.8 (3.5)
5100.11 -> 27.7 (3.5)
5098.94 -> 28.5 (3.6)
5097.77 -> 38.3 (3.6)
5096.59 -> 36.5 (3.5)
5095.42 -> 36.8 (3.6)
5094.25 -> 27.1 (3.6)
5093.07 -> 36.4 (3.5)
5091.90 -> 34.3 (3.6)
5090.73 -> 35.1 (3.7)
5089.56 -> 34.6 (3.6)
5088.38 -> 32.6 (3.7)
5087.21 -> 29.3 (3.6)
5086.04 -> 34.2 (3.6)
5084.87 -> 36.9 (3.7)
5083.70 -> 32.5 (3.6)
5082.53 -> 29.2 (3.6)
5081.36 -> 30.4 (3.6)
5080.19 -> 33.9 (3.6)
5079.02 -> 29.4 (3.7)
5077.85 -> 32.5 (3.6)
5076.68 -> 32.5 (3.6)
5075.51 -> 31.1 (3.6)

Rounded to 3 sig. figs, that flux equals 31.5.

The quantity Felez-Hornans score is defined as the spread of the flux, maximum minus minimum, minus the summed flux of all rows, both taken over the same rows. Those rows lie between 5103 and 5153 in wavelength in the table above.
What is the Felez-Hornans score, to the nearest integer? -1387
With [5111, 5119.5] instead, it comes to -237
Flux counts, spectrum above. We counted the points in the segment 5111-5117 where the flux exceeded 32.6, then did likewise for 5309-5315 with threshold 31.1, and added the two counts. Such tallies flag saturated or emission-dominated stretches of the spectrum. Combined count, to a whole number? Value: 9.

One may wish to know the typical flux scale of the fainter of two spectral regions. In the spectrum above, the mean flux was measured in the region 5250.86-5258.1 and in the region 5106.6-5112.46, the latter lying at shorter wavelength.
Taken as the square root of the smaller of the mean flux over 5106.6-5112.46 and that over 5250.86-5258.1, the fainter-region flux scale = 5.65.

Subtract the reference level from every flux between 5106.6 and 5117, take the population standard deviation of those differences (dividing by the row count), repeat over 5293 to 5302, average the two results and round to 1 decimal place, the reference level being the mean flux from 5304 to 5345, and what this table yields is 2.4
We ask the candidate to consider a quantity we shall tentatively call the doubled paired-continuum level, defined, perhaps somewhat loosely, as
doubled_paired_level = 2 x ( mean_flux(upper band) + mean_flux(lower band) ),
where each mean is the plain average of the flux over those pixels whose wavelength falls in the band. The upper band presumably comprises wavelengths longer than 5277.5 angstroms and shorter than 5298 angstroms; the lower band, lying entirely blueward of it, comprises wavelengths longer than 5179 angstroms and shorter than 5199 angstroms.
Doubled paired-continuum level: 127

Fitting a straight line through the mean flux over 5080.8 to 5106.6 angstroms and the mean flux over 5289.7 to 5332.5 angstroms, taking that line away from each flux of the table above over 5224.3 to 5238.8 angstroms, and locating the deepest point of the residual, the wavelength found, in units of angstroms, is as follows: 5227.33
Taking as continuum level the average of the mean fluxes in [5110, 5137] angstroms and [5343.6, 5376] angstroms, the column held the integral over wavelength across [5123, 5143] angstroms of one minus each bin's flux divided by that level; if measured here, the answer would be 0.6 angstroms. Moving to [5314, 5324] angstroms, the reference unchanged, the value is -0.2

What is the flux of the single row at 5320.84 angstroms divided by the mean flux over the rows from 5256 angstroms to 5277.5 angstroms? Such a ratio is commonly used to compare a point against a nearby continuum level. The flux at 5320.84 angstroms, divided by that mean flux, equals 0.97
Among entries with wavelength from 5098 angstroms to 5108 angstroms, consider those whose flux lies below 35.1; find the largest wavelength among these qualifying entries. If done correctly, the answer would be 5107.17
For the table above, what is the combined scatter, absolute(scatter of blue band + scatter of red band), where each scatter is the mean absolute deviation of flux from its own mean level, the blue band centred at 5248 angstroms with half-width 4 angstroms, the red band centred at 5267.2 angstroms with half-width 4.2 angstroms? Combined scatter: 6.5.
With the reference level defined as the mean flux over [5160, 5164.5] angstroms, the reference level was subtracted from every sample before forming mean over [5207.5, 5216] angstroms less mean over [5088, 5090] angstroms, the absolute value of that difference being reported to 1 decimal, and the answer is 0.2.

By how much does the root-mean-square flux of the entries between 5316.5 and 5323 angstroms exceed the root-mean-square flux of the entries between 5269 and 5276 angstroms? 2.9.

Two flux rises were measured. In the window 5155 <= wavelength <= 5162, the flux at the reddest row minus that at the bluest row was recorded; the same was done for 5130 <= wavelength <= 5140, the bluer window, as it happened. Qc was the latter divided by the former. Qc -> 1.3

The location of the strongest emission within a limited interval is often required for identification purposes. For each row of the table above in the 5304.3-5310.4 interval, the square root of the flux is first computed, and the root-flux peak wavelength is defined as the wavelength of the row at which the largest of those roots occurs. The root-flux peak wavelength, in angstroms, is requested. 5308.60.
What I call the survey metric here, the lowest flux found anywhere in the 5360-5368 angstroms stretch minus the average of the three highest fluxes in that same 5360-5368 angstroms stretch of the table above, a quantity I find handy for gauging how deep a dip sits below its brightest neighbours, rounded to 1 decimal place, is -5.4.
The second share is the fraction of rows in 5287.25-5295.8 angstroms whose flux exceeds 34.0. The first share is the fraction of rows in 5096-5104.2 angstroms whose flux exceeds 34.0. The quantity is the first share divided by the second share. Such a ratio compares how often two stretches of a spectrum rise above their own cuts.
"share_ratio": 1.00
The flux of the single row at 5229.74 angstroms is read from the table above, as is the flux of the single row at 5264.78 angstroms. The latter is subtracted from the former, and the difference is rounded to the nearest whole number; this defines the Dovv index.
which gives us 5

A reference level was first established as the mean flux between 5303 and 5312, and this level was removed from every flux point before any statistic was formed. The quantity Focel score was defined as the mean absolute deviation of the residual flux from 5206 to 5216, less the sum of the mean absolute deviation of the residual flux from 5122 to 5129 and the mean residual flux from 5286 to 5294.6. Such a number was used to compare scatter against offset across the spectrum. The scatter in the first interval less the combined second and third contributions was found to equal -1.7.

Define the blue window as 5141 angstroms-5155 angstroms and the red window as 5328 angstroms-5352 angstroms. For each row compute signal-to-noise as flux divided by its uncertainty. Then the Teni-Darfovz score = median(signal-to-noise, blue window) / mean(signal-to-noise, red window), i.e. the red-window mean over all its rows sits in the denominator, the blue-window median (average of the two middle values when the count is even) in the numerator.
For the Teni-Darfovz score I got 0.95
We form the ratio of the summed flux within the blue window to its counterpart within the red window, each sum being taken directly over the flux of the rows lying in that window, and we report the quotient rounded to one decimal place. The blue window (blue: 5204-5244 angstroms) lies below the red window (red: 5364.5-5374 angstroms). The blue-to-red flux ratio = 4.2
